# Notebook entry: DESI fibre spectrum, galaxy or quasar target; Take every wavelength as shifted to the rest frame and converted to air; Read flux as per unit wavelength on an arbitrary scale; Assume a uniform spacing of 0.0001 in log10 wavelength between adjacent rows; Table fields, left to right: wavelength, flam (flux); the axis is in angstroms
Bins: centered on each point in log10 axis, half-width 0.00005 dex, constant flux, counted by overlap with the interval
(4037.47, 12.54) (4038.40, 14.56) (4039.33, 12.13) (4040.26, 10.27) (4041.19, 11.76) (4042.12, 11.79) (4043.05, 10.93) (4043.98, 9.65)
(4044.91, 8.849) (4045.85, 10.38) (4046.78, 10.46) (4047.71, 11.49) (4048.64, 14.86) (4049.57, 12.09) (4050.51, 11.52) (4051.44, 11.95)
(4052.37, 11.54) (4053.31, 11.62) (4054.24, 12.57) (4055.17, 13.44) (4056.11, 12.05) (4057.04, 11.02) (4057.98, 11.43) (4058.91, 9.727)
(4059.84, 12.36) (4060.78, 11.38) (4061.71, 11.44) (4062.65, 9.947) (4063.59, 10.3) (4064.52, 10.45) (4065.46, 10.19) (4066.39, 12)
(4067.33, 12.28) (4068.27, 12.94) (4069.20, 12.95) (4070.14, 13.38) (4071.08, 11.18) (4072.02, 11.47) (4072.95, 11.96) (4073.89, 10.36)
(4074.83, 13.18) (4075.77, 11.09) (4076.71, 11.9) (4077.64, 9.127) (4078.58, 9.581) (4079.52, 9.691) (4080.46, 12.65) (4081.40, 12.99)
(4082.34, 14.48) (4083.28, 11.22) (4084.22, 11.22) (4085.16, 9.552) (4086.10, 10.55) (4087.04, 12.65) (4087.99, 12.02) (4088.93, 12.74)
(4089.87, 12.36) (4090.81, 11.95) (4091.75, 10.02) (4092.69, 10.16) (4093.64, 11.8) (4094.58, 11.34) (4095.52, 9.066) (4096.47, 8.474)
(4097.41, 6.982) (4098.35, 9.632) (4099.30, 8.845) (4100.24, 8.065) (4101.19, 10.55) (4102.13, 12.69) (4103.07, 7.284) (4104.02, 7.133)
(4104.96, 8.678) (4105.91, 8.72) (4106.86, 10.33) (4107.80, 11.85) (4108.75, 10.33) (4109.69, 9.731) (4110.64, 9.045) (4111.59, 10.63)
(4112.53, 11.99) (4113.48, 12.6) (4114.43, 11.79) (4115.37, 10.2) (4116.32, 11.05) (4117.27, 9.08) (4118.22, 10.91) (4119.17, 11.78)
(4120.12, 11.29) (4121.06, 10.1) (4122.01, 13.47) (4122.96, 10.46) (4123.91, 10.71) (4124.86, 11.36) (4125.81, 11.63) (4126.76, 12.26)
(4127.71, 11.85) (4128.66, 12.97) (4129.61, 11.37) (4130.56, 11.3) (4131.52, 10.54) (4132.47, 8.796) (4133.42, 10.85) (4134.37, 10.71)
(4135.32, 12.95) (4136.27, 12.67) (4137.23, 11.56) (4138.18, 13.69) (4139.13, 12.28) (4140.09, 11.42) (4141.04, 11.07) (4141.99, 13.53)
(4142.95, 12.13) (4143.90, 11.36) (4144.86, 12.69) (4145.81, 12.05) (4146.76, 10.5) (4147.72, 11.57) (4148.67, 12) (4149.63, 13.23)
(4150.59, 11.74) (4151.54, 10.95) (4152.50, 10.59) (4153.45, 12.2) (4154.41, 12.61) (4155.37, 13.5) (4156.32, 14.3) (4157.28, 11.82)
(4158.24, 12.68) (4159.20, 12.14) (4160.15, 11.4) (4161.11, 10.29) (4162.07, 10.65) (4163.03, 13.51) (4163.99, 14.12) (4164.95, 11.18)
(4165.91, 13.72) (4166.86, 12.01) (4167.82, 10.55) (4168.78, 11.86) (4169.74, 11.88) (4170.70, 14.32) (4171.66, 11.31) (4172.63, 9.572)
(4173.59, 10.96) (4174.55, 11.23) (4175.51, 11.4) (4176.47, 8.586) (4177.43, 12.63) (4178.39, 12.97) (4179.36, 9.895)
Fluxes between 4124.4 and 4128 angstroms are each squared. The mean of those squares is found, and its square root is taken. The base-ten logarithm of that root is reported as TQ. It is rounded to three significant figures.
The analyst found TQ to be 1.07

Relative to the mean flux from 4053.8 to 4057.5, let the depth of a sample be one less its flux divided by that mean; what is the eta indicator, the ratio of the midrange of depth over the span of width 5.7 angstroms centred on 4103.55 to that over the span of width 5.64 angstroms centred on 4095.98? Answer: 0.8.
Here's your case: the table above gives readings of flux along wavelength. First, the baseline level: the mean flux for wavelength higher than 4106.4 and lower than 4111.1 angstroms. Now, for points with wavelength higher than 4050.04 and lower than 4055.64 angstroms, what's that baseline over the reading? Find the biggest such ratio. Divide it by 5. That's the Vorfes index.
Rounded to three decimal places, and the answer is 0.178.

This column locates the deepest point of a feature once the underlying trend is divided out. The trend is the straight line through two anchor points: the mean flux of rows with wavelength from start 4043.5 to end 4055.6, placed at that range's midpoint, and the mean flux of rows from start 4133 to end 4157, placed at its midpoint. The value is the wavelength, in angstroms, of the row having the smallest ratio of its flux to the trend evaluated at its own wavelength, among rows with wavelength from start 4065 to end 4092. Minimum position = 4077.64 angstroms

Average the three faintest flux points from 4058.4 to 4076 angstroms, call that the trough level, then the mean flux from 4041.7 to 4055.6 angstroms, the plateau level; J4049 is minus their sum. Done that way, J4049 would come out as -21.5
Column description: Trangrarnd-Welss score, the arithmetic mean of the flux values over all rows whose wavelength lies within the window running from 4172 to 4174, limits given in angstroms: 10.3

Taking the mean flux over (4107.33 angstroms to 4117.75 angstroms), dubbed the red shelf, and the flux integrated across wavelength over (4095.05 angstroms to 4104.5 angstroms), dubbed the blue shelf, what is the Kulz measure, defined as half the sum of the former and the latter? 47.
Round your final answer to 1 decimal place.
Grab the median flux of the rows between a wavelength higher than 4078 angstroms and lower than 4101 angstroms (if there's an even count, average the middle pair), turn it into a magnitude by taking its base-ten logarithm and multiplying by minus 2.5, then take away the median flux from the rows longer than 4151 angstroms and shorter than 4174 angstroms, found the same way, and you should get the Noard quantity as -14.5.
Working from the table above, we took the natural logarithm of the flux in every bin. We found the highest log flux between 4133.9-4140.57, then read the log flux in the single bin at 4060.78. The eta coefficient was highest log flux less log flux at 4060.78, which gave 0.18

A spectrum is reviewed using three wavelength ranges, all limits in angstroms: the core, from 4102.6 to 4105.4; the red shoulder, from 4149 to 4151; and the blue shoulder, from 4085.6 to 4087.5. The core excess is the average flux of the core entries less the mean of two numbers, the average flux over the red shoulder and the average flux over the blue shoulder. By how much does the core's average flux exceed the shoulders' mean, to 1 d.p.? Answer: -4.3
